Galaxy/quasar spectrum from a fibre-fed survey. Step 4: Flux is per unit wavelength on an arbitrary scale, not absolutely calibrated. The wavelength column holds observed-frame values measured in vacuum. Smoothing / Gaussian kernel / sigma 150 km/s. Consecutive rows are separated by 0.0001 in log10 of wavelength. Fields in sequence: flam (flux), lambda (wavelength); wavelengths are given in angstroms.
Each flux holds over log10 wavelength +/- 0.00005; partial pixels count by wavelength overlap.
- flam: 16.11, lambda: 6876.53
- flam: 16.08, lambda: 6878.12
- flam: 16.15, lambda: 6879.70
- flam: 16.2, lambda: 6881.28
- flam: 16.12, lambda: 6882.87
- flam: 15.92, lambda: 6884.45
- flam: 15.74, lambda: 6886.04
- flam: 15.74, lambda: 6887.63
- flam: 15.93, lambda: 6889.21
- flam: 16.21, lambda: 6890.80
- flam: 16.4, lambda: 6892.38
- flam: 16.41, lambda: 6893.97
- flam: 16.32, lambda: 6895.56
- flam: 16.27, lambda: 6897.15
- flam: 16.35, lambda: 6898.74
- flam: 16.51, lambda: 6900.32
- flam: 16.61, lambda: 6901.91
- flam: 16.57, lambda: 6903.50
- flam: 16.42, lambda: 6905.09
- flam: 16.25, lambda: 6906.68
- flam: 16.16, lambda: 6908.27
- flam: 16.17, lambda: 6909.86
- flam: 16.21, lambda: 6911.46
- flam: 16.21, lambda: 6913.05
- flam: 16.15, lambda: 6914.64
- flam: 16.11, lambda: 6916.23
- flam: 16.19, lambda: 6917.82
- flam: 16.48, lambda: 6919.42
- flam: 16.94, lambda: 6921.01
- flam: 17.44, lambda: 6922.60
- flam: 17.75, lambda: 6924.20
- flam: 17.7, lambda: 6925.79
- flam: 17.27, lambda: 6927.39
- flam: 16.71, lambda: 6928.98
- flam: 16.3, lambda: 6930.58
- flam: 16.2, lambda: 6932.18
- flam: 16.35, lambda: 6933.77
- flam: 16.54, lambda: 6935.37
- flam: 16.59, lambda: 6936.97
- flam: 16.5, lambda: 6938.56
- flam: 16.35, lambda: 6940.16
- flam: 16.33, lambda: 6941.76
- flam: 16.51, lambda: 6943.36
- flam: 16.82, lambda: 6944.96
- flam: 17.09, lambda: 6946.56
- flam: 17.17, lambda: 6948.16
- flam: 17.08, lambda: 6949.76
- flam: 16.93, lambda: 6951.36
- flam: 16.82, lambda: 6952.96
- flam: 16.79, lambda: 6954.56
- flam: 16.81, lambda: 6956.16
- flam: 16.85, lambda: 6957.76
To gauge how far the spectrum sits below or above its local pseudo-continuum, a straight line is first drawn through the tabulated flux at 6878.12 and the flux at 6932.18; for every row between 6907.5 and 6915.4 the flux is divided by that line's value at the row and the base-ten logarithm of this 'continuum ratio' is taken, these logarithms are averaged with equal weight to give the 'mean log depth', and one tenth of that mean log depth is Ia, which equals 0.0001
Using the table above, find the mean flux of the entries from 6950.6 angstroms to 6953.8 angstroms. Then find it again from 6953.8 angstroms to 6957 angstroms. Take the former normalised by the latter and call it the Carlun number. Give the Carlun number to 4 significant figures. 1.004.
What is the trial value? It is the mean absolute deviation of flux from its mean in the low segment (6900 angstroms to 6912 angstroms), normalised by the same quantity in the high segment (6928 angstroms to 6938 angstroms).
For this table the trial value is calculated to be 1.0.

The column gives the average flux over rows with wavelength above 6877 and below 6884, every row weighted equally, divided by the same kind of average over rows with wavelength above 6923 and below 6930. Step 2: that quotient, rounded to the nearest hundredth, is 0.93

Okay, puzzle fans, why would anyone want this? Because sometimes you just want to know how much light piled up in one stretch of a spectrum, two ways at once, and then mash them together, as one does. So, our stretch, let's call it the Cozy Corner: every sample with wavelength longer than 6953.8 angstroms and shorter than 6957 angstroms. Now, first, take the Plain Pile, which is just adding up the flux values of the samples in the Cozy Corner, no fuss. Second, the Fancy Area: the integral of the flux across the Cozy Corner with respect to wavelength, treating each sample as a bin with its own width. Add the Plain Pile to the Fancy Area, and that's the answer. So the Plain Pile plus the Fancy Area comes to 87.4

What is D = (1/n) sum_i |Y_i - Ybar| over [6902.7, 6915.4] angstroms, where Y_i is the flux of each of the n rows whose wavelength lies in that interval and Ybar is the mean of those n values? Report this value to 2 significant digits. 0.11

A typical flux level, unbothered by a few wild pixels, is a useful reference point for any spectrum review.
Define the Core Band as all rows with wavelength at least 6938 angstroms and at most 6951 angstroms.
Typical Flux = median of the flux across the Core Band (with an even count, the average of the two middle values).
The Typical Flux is 16.7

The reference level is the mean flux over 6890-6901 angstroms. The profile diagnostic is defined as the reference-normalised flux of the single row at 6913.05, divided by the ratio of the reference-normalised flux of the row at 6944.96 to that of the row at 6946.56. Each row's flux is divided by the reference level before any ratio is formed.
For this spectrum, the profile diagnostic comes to 1.01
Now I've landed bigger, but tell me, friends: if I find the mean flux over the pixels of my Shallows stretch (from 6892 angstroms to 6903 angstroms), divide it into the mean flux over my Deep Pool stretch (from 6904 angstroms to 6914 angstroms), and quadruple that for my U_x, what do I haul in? 3.96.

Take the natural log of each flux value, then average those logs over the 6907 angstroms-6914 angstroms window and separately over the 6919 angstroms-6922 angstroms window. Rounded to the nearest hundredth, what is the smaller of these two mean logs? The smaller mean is 2.78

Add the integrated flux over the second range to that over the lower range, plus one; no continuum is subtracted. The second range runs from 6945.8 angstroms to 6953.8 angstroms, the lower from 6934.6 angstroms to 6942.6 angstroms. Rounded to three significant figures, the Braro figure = 269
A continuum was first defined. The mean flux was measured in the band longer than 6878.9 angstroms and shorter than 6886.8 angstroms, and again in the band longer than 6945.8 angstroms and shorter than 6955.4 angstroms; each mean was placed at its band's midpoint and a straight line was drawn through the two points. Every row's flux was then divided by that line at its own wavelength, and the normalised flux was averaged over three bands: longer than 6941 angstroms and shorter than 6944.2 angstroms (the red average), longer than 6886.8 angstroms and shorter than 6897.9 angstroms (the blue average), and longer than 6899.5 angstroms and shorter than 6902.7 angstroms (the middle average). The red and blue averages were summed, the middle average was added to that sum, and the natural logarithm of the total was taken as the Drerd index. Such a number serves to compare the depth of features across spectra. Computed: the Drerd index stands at 1.10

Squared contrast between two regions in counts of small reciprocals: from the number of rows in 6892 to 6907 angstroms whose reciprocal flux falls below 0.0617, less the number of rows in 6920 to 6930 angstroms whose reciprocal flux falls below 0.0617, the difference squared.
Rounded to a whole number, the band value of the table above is 16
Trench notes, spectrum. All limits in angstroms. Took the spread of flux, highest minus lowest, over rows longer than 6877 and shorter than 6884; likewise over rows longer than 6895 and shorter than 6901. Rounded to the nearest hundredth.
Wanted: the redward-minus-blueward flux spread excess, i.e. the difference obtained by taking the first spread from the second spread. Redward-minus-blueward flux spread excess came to 0.12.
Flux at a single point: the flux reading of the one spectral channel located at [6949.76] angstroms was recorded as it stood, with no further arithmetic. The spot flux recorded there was 17.08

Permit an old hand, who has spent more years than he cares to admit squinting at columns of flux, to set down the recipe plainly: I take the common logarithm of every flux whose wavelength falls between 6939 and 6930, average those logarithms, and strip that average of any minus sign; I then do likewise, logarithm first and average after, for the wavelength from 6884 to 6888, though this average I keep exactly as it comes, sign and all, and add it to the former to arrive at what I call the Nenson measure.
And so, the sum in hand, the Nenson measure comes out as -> 2.41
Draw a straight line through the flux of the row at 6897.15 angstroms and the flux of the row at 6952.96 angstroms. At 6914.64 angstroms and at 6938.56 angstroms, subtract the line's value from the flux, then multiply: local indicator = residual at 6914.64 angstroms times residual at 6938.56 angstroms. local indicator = 0.052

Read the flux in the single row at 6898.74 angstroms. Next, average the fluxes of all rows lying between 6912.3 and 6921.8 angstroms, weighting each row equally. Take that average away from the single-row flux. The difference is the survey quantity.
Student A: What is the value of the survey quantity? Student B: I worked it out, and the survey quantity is 0.0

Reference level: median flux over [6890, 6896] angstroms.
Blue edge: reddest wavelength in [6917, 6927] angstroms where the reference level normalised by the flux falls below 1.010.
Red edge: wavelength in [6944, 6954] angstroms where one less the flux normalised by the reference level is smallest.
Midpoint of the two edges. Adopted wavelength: 6937.0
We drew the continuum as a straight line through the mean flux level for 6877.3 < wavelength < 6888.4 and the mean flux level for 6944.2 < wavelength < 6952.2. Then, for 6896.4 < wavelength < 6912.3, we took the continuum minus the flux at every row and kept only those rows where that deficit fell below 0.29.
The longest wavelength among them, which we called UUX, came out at 6911.46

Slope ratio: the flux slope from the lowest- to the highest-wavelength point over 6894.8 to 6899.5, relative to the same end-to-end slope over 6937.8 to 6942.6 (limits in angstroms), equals -0.2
